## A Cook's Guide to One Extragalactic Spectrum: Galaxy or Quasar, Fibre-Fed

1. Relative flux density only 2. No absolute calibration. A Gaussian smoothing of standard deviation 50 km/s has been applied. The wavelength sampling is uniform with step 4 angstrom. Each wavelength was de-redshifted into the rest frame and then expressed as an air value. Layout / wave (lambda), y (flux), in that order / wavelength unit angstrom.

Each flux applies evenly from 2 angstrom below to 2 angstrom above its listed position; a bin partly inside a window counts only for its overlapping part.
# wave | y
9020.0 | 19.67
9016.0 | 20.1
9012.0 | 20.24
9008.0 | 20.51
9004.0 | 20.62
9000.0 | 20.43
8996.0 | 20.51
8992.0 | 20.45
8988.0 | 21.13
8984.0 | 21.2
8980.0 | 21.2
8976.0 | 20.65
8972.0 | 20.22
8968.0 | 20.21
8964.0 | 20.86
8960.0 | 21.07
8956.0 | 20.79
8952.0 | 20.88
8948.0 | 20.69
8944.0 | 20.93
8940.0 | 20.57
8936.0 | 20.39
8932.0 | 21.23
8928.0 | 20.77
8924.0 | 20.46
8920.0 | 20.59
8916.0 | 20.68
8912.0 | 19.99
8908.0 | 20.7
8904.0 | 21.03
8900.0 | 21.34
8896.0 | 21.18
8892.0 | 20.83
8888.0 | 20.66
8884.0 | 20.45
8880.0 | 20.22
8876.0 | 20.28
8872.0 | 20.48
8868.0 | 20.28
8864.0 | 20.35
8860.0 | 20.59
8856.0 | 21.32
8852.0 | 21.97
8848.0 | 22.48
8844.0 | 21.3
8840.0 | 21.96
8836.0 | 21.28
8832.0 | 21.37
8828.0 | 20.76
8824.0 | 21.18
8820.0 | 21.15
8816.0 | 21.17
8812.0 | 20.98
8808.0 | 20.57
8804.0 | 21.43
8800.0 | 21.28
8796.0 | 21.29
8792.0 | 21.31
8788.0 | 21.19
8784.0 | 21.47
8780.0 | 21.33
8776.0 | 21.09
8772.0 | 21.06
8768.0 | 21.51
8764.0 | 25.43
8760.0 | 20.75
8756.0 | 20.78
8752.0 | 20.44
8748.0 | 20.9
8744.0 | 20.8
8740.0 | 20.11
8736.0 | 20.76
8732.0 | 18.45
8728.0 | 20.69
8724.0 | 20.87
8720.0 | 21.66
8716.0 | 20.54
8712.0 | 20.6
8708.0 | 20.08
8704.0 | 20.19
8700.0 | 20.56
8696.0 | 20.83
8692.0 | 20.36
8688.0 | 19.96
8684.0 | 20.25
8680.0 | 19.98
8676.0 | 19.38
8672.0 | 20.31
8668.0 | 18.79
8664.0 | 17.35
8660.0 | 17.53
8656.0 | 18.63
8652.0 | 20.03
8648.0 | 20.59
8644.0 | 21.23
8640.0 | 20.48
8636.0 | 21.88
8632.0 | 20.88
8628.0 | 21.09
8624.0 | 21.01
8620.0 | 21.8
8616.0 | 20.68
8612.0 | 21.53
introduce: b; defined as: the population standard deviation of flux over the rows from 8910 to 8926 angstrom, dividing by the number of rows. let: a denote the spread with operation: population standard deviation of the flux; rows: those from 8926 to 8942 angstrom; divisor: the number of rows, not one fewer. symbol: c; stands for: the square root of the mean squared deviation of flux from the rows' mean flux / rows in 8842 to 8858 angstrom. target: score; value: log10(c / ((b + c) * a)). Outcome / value 0.32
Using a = 0.31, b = 0.27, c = 0.49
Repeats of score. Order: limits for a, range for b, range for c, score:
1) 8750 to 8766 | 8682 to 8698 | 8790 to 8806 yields -1.11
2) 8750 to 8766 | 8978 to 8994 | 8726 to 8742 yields -0.44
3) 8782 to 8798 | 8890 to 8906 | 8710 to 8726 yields 0.85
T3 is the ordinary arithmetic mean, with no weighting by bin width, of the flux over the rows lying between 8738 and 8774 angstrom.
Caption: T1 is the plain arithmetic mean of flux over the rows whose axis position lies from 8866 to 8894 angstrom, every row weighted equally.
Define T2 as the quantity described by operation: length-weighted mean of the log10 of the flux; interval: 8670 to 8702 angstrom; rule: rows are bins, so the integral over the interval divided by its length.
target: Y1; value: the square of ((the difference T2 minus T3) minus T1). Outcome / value 1637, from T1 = 20.5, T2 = 1.305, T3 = 21.3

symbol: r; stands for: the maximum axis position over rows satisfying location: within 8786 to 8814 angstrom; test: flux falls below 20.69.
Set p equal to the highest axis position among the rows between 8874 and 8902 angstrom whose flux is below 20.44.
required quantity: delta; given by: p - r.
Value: 72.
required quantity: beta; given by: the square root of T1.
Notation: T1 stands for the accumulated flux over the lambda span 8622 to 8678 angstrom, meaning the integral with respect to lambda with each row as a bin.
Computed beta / 33.4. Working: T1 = 1117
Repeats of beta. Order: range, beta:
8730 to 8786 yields 34.3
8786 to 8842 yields 34.5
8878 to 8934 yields 34.1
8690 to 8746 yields 33.9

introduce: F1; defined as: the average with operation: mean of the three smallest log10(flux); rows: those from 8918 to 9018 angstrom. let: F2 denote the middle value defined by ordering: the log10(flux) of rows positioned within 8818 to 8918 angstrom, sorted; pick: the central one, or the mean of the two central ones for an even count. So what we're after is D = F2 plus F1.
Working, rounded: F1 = 1.305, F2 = 1.32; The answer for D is 2.62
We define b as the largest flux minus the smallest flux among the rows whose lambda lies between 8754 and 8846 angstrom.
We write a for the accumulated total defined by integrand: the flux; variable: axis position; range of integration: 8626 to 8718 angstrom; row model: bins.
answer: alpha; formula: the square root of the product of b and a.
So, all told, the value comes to 95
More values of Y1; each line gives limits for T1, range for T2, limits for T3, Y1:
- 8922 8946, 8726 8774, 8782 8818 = 1648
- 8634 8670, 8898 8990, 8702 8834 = 1545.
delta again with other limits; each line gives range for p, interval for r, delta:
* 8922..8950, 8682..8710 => 228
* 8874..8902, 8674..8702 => 180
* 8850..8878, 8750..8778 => 124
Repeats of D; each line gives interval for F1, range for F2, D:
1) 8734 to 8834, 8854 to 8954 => 2.62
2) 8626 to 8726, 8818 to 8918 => 2.57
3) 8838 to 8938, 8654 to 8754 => 2.61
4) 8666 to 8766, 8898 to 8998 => 2.59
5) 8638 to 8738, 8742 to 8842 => 2.58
